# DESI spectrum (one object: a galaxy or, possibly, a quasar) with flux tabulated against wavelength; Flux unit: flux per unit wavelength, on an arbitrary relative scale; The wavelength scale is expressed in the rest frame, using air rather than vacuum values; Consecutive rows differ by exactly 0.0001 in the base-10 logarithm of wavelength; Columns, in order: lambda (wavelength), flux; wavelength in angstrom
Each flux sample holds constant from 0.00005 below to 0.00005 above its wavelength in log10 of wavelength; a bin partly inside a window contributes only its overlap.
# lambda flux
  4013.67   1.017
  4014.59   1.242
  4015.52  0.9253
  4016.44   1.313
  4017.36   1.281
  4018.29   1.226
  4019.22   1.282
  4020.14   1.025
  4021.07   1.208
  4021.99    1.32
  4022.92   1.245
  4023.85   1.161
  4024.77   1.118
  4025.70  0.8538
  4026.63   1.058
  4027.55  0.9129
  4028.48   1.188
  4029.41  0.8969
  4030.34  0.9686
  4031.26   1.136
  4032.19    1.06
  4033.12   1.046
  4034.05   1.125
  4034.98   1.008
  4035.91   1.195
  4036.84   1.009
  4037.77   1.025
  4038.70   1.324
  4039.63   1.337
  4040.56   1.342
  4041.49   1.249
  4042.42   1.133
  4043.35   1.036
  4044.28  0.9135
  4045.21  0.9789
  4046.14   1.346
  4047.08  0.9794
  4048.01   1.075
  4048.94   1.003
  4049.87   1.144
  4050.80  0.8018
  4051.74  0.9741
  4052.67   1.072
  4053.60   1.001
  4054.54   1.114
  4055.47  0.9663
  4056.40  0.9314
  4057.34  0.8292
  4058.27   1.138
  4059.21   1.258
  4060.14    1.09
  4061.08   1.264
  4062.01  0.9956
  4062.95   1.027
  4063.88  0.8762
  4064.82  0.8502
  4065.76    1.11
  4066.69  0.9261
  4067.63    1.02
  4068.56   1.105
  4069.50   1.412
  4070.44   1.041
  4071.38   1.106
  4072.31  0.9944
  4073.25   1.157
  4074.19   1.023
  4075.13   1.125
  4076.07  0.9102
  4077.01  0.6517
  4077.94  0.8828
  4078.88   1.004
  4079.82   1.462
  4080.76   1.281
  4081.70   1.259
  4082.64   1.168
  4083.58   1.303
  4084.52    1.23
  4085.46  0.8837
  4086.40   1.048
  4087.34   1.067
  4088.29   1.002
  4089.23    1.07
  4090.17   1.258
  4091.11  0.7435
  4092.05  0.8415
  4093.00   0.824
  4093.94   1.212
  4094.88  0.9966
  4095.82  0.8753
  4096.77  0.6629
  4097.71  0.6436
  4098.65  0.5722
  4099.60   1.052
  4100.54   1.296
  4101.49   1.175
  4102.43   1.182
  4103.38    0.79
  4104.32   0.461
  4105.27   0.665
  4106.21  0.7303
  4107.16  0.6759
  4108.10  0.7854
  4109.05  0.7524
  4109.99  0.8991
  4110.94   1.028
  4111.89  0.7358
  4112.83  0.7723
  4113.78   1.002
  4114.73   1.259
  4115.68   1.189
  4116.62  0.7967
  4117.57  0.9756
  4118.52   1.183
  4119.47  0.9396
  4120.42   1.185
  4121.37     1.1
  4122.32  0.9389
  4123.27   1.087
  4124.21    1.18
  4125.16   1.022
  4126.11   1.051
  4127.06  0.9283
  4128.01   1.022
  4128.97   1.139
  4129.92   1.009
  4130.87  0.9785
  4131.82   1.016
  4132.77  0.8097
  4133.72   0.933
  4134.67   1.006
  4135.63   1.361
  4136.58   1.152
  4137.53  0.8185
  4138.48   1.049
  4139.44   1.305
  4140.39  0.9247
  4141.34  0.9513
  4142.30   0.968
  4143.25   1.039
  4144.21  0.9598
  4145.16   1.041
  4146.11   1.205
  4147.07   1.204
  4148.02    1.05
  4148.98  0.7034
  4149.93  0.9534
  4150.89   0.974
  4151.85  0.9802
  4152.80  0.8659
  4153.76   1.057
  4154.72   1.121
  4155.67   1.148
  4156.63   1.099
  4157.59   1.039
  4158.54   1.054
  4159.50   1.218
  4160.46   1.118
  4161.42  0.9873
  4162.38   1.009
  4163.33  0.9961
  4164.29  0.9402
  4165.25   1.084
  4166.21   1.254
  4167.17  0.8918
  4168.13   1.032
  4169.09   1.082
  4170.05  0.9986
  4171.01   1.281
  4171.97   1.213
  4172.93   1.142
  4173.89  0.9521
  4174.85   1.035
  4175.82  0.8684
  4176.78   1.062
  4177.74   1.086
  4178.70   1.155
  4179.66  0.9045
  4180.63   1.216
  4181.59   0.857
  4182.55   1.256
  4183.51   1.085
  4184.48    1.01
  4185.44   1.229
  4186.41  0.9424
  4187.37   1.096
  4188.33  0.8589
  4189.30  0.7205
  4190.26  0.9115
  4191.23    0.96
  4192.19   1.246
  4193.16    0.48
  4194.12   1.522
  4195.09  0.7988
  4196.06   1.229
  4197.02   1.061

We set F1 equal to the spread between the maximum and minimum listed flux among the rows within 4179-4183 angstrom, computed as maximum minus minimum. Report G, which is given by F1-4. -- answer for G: -3.60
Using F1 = 0.40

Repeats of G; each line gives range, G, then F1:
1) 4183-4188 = -3.71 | 0.29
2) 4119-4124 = -3.75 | 0.25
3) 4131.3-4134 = -3.79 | 0.21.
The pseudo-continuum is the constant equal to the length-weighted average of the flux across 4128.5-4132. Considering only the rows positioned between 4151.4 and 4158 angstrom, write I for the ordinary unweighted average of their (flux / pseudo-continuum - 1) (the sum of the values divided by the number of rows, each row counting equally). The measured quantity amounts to 0.01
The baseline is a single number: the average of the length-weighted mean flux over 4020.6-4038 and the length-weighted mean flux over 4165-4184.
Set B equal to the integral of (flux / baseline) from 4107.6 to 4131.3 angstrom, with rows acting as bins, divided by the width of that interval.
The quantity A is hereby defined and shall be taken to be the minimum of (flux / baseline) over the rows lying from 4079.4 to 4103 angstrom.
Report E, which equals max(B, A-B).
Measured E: 0.93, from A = 0.53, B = 0.93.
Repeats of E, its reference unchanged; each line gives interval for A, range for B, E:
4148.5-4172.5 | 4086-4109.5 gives 0.83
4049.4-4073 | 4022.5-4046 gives 1.02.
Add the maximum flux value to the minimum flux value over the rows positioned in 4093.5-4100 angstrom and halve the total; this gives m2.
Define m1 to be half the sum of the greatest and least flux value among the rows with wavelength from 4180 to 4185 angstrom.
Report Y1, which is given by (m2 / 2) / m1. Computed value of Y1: 0.42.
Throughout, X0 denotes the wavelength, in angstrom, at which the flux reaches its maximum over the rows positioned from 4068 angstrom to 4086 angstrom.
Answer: 4079.82 angstrom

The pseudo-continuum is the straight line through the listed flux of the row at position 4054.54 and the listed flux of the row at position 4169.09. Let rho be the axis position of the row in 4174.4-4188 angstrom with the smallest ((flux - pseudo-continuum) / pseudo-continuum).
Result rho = 4181.59 angstrom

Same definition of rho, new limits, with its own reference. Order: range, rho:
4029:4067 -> 4050.80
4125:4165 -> 4148.98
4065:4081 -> 4077.01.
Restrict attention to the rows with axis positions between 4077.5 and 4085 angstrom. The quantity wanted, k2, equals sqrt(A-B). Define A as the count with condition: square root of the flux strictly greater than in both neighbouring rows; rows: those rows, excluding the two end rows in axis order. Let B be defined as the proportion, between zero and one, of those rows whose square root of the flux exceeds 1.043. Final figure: 1.1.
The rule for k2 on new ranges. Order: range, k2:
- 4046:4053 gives 1.3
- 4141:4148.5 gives 1.3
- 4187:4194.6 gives 0.8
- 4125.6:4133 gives 1.4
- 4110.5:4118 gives 0.9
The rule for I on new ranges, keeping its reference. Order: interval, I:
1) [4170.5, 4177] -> 0.04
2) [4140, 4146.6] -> -0.02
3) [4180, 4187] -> 0.05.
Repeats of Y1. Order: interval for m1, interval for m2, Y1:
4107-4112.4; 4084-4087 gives 0.62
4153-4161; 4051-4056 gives 0.46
